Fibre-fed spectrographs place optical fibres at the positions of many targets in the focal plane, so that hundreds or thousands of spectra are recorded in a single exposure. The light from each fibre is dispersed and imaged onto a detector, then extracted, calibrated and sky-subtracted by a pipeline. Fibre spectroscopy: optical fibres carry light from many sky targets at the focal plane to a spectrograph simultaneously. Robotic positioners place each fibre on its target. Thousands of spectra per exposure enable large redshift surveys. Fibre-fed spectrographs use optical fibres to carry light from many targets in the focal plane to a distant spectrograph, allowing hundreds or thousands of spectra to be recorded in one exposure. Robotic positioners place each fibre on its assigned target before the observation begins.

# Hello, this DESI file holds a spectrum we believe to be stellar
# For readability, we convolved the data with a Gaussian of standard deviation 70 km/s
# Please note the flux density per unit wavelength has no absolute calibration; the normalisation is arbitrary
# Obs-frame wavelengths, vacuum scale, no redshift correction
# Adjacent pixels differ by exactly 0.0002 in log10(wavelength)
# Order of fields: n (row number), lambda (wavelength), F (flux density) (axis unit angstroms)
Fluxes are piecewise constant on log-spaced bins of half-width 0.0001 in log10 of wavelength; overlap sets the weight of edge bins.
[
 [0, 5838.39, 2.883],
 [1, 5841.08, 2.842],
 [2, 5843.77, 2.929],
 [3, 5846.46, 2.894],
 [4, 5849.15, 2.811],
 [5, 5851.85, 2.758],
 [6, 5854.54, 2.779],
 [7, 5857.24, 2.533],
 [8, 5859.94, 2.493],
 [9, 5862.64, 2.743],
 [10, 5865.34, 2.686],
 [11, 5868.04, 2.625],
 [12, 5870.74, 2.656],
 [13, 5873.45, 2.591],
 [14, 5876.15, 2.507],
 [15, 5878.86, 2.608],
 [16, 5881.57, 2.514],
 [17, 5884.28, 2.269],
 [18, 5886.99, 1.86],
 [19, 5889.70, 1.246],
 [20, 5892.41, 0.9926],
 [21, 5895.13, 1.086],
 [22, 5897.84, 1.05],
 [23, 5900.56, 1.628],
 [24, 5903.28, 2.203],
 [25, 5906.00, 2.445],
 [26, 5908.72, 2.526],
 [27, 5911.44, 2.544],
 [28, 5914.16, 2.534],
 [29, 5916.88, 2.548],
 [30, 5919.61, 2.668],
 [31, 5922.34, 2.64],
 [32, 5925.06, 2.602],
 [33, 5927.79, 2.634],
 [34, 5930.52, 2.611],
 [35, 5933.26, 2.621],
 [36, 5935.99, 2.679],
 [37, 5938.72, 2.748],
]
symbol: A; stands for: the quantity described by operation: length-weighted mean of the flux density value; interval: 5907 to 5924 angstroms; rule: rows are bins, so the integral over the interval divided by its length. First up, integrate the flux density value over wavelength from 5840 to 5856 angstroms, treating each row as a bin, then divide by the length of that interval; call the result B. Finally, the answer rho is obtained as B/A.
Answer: 1.10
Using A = 2.58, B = 2.8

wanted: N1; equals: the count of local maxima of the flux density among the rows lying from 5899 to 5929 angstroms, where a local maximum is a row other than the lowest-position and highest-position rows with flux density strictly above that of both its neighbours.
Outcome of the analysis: 2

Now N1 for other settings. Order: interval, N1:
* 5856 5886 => 3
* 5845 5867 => 2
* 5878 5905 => 1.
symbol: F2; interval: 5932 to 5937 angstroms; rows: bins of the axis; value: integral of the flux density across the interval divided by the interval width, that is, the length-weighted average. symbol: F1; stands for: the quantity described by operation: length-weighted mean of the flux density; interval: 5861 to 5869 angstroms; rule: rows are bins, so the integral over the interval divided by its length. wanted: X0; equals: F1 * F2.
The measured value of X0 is 7.1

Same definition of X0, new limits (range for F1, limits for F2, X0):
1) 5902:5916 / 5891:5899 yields 2.6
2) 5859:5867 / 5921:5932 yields 6.9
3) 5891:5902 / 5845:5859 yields 3.3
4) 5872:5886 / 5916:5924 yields 6.5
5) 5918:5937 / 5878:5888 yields 6.1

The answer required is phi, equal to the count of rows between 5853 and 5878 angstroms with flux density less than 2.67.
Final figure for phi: 6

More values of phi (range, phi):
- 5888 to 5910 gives 8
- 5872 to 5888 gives 6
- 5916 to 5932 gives 6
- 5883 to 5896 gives 5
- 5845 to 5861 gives 2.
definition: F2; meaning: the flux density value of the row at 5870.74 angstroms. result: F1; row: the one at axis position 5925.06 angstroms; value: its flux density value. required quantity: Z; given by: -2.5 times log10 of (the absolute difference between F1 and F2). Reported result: 3.2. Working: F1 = 2.602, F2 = 2.656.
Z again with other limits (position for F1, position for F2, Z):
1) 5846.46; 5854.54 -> 2.3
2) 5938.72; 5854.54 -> 3.8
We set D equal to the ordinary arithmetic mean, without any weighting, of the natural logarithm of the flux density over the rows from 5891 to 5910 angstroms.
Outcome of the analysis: 0.46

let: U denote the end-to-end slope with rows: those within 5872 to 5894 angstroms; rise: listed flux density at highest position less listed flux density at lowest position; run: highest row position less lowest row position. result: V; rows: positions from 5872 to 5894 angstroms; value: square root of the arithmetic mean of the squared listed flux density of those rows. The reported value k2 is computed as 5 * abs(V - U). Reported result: 11.2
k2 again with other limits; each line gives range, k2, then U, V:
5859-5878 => 13.1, 0.001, 2.62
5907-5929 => 12.9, 0.006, 2.59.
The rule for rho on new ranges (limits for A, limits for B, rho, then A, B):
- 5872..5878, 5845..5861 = 1.06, 2.55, 2.7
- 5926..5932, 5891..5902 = 0.46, 2.62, 1.2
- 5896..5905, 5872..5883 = 1.57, 1.63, 2.6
